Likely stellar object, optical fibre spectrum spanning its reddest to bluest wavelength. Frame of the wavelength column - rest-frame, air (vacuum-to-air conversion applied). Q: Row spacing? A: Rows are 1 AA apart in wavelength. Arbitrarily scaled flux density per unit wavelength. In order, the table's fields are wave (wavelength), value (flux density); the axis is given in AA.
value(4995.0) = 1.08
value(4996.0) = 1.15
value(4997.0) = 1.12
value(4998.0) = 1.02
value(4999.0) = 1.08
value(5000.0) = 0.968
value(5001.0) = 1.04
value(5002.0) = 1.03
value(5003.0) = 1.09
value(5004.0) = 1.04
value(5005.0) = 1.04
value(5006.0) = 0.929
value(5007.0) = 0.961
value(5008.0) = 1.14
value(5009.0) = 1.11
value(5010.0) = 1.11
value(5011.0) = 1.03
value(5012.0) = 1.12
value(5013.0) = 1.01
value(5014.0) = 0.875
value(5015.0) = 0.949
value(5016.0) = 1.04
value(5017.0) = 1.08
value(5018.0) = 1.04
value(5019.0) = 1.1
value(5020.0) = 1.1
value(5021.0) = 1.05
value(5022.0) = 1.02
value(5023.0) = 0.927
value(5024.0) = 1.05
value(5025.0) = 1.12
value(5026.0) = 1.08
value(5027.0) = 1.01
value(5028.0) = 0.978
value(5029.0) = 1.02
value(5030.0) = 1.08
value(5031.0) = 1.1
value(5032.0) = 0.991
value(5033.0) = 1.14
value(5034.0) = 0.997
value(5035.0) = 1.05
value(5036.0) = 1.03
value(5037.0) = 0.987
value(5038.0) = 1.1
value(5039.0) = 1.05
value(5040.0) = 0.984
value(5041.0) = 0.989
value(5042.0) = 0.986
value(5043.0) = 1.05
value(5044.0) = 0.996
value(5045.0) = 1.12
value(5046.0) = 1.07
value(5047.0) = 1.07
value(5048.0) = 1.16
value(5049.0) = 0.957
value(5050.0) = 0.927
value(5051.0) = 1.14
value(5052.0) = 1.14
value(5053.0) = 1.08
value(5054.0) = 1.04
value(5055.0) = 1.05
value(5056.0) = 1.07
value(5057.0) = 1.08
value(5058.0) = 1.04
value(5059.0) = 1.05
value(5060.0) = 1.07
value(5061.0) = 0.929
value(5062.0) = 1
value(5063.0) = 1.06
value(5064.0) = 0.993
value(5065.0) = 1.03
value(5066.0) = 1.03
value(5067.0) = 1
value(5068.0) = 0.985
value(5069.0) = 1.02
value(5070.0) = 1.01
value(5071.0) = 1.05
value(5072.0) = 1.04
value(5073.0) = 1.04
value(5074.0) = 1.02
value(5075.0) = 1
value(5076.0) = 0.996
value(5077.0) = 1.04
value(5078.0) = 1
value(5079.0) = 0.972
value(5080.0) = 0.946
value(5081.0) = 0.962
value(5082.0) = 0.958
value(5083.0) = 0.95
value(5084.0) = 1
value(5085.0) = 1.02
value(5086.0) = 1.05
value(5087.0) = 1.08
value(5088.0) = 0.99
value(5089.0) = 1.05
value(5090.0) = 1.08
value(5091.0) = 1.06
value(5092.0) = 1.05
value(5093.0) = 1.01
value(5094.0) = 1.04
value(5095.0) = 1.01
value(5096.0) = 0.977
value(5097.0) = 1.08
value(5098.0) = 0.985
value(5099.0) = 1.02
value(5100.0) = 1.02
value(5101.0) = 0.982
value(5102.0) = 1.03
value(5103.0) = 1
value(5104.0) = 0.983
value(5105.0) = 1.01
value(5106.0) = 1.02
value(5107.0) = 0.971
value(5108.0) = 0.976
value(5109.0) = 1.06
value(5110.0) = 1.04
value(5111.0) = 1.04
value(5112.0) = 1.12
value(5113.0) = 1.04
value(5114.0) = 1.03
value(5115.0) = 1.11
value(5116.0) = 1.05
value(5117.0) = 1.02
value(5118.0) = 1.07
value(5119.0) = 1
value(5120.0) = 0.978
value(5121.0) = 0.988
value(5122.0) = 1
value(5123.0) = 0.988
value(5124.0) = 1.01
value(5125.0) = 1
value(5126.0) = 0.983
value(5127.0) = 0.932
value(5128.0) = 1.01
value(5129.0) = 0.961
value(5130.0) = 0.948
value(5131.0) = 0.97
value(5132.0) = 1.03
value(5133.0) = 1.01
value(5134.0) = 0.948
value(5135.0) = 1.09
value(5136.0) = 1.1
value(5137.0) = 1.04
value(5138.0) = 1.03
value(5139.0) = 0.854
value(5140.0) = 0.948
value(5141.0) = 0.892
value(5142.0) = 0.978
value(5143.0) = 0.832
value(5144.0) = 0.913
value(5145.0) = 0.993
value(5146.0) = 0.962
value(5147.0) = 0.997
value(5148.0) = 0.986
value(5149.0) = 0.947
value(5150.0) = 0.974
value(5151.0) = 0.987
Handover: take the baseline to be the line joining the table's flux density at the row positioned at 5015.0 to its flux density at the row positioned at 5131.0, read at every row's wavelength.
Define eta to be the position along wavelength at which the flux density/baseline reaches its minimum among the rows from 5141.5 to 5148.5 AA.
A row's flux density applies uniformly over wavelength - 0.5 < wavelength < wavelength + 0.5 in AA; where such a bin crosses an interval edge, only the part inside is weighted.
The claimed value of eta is 5143.0 AA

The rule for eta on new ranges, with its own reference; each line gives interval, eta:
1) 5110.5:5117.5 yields 5117.0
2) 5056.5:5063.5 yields 5061.0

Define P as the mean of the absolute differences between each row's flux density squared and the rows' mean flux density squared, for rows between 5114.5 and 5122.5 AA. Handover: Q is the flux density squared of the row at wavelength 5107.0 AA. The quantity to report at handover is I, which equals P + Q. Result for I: 1.02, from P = 0.077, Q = 0.94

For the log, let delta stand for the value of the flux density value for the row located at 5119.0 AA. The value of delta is 1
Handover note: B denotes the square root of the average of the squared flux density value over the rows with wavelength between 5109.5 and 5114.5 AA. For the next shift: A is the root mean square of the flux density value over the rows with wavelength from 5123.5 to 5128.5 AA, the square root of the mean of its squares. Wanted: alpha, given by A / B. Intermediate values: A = 0.99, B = 1.05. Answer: 0.94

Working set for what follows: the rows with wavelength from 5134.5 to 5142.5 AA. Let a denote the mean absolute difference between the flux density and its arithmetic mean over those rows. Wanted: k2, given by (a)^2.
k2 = 0.0054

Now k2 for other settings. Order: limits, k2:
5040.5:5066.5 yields 0.0022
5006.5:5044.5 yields 0.0025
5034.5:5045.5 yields 0.0015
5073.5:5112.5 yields 0.0010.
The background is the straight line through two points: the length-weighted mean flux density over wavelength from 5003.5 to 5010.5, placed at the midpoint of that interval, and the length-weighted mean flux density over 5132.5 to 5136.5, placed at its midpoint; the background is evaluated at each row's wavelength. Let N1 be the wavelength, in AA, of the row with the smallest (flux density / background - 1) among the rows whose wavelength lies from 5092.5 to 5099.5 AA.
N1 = 5096.0 AA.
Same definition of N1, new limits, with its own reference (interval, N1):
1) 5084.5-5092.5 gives 5088.0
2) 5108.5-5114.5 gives 5114.0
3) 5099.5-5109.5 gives 5107.0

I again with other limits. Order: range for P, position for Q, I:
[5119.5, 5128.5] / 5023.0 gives 0.89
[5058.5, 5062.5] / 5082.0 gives 1.01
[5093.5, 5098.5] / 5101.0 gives 1.03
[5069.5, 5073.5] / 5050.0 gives 0.89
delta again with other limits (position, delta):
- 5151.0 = 0.987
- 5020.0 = 1.1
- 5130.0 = 0.948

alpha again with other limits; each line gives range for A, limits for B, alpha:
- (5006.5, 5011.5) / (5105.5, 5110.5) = 1.06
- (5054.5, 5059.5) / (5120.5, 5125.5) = 1.06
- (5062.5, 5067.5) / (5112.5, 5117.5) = 0.97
